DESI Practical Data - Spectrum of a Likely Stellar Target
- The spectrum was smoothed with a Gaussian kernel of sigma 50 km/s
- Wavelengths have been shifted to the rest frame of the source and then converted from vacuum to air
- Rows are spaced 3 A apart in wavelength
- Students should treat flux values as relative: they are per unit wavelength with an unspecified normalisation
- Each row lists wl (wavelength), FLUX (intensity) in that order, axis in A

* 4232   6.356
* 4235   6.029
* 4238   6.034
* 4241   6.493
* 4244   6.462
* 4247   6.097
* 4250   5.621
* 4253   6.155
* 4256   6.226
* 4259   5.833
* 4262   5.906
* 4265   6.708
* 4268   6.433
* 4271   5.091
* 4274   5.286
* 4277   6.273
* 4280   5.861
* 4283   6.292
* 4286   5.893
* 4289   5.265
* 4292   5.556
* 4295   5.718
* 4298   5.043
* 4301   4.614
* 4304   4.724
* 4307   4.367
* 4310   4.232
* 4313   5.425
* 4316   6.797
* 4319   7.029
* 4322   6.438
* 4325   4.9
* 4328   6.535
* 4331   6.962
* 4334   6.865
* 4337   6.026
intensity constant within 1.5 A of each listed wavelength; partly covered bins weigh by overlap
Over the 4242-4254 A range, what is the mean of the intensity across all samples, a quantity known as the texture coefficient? 6.1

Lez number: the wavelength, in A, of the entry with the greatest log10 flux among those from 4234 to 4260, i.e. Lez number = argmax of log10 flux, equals 4241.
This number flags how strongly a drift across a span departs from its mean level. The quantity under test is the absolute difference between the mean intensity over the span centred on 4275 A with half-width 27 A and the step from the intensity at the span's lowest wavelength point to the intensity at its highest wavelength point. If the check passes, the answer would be 6.8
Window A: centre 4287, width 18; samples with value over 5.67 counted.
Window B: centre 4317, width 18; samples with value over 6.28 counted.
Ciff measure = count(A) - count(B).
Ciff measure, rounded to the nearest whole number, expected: 1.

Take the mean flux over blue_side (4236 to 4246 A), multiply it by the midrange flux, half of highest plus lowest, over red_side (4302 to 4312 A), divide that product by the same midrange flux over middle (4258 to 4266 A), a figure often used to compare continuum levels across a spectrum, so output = 4.5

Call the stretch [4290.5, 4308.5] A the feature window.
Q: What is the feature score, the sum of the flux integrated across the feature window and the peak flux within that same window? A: 96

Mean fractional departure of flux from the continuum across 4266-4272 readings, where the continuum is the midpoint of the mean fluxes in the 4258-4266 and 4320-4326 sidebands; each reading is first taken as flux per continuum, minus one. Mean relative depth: -0.02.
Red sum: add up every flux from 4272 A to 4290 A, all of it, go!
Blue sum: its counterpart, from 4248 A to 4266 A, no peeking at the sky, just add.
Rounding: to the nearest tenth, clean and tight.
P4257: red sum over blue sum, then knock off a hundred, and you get -99.0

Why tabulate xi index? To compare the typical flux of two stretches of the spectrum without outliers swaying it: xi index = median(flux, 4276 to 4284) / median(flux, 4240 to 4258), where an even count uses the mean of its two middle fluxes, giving 1.01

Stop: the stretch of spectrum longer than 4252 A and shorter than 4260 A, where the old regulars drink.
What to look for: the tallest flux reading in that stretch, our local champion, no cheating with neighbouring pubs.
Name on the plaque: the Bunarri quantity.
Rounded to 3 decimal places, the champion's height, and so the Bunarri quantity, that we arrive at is 6.226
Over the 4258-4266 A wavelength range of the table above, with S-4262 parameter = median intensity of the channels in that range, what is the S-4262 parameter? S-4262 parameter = 5.91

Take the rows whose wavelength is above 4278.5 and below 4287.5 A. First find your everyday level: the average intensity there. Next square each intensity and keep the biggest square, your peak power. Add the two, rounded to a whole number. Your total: 46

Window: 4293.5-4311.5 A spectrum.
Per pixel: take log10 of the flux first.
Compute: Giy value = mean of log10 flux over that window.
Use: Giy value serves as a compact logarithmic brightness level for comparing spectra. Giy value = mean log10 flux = 0.678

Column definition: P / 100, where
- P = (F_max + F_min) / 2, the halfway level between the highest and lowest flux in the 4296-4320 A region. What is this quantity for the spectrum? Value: 0.0563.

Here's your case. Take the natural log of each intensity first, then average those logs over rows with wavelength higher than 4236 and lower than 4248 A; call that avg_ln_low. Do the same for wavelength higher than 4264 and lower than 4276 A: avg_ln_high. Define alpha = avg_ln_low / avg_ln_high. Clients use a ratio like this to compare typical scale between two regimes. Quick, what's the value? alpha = 1.04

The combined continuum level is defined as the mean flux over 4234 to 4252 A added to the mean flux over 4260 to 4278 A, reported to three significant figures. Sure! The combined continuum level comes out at 12.1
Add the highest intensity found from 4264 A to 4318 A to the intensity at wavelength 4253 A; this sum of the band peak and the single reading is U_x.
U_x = 13.0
